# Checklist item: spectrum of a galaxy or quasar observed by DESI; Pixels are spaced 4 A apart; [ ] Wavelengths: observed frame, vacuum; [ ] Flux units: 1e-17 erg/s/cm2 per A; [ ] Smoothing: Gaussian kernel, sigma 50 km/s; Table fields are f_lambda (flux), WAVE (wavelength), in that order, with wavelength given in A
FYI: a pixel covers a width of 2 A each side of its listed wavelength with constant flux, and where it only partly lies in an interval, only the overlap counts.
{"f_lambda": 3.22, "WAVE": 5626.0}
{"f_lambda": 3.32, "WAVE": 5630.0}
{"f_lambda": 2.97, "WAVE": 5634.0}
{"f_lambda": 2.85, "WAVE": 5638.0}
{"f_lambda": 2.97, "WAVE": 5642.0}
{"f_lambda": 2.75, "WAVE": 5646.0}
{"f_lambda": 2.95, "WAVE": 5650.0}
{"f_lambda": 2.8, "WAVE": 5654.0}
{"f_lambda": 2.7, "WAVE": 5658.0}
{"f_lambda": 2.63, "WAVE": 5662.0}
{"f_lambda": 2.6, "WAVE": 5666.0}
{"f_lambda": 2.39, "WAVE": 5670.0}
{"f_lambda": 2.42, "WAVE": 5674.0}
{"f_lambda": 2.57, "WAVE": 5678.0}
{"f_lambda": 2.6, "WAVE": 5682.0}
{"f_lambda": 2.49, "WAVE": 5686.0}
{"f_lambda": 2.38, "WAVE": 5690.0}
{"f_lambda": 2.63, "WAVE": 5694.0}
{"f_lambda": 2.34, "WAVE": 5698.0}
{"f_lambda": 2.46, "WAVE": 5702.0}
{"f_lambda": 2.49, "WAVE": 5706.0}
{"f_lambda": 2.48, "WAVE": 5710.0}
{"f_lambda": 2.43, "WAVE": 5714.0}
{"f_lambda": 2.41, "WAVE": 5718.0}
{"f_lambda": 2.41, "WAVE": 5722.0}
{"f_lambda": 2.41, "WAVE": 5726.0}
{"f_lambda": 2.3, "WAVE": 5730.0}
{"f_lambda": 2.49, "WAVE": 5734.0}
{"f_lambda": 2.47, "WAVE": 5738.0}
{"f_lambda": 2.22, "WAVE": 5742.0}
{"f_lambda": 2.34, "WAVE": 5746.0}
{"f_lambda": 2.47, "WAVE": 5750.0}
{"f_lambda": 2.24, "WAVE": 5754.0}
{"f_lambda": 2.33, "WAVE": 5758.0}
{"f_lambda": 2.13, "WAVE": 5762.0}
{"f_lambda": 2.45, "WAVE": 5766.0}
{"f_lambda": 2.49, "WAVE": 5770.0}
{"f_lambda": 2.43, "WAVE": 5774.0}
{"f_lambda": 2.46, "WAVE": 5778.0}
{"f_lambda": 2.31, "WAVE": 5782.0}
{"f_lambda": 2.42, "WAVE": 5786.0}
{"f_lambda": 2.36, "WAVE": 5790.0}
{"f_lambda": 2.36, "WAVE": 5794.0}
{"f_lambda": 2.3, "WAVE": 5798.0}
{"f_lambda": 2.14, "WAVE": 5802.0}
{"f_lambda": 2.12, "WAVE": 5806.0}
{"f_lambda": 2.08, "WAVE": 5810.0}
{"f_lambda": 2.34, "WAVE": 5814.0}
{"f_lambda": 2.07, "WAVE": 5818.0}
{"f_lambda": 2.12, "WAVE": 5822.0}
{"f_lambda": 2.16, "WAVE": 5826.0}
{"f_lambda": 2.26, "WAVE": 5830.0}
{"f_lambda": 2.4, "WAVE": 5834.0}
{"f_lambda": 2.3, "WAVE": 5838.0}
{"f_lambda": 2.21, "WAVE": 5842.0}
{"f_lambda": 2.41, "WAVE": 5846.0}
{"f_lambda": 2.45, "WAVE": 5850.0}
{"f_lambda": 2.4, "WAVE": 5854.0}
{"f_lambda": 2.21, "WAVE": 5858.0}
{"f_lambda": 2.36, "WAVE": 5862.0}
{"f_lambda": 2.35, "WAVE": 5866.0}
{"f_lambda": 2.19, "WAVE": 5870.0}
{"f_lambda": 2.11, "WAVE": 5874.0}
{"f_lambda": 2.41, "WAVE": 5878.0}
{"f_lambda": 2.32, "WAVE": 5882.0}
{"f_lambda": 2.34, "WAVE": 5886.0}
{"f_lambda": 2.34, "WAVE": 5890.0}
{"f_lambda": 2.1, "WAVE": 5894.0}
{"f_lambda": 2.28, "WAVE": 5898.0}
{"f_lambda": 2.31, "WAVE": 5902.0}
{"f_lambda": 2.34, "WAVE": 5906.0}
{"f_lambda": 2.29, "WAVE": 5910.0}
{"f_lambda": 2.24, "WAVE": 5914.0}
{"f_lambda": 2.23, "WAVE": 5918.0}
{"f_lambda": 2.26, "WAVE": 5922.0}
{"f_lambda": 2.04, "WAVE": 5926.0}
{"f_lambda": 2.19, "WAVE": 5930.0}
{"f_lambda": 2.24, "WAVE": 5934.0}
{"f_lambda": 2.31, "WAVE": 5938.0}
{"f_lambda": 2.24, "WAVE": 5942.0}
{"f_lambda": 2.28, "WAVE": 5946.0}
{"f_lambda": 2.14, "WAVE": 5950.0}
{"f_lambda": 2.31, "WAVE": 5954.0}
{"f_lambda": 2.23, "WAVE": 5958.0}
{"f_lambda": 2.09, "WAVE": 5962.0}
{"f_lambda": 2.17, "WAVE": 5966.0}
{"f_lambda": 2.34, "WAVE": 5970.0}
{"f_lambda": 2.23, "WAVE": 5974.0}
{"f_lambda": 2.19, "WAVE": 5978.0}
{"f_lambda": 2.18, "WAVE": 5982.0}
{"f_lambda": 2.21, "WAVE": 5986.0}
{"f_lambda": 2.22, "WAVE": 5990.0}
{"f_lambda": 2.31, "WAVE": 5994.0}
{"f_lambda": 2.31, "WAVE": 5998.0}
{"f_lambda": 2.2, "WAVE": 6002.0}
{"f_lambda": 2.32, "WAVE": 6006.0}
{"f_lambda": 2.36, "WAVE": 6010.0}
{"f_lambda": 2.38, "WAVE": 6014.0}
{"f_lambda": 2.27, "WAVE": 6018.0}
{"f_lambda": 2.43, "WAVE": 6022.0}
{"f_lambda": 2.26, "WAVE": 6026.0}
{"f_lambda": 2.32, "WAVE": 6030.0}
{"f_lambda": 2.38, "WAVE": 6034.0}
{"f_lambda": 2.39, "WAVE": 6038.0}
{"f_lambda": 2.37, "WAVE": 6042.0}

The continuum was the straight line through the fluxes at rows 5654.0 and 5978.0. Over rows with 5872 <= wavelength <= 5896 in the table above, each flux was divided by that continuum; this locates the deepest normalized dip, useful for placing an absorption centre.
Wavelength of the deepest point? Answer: 5874.0 A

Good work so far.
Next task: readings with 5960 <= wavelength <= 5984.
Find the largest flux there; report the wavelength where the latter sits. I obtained 5970.0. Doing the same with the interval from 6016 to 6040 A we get 6022.0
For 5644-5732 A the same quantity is 5650.0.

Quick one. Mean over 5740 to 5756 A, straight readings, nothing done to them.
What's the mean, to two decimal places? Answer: 2.32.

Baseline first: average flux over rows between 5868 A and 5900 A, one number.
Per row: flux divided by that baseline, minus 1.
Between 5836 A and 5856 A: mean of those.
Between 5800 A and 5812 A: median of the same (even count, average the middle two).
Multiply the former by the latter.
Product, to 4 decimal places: -0.0026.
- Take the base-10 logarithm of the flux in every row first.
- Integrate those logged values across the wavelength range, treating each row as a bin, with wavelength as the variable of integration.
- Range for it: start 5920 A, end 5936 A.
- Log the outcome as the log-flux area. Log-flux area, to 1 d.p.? 5.4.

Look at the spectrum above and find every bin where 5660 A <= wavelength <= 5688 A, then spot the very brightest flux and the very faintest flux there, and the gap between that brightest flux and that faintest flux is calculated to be 0.240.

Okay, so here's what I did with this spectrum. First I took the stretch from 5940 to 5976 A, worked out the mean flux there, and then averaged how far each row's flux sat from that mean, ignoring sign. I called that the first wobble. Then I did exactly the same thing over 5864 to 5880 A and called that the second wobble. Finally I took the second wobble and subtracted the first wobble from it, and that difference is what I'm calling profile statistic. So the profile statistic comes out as 0.054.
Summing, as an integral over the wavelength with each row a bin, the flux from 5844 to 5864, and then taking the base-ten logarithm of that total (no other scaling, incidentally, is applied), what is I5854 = 1.68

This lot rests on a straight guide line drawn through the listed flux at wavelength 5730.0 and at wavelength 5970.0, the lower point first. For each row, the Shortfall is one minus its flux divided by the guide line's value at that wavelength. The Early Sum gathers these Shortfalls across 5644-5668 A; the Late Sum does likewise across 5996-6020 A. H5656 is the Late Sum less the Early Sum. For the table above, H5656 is 1.3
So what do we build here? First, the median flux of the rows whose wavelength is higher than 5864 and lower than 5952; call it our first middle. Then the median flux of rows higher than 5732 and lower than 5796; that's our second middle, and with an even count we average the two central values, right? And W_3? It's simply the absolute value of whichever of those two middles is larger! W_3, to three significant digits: 2.39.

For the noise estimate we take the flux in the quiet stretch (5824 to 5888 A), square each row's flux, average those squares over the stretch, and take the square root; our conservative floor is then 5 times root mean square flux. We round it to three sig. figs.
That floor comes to 11.5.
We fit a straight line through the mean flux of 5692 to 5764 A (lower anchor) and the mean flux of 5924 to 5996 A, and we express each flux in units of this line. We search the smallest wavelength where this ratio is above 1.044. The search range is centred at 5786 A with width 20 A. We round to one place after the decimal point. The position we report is 5778.0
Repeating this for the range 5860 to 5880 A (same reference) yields 5878.0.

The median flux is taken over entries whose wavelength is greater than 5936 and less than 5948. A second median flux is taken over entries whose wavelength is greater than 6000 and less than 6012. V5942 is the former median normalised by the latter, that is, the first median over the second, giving 0.98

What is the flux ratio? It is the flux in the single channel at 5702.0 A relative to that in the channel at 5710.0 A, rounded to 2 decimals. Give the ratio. 0.99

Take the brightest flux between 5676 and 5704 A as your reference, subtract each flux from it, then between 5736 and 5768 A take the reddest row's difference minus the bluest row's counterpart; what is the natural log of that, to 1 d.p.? -3.9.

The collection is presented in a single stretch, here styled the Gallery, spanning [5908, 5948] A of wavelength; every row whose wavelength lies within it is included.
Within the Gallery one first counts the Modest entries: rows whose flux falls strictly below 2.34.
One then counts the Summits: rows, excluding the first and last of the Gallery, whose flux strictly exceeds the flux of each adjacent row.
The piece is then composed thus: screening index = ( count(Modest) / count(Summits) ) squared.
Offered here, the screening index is 25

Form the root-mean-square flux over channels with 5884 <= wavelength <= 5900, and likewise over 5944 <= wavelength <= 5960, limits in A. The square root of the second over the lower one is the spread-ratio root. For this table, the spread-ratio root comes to 0.994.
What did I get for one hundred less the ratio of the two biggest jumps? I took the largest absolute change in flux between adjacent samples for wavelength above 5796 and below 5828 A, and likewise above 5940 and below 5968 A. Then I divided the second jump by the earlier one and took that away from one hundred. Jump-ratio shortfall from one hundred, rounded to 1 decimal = 99.4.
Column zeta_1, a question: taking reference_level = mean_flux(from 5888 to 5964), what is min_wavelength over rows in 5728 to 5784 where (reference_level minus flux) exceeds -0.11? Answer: 5730.0 A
